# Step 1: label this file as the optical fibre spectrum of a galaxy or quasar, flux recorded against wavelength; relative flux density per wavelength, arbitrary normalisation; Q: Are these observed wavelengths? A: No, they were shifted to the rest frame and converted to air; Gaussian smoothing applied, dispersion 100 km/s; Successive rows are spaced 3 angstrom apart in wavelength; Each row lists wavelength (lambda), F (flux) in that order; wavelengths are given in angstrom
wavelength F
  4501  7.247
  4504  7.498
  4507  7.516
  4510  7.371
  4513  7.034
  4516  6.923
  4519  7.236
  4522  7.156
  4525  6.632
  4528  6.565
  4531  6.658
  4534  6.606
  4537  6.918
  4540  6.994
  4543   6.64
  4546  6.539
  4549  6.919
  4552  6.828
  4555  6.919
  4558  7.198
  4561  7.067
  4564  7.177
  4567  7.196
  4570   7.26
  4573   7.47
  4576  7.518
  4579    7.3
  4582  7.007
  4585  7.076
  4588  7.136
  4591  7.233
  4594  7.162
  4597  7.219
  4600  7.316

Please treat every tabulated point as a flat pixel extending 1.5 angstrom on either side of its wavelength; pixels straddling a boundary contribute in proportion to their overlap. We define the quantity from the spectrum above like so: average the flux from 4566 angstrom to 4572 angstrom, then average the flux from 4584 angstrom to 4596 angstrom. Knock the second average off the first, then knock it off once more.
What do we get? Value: -7.1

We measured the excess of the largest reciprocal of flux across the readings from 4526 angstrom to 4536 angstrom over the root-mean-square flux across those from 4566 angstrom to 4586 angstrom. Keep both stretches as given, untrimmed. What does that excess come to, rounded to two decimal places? -7.11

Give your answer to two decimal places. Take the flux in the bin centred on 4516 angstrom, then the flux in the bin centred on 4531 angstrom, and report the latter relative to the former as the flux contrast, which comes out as 0.96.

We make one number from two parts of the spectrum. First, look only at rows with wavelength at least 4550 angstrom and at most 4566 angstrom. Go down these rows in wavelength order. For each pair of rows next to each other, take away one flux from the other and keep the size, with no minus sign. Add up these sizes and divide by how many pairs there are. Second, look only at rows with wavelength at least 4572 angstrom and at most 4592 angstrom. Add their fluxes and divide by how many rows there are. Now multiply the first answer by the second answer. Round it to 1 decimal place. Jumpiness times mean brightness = 1.1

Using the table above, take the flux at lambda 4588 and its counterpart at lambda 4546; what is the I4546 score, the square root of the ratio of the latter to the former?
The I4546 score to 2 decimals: 0.96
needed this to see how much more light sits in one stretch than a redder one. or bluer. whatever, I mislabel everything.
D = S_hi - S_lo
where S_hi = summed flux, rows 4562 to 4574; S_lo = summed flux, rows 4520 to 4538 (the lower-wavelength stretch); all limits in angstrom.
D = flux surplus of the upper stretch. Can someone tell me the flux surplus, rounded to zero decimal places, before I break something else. -11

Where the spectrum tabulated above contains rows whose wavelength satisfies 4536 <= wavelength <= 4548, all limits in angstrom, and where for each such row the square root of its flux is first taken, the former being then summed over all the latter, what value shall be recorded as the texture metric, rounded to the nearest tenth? 10.4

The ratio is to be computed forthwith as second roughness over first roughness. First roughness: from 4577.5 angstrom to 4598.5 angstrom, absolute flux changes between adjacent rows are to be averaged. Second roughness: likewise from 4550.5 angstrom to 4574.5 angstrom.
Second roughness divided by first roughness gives 1.20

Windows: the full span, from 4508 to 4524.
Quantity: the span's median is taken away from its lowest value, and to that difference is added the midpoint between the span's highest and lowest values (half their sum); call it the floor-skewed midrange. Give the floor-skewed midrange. 6.91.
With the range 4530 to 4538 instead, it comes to 6.71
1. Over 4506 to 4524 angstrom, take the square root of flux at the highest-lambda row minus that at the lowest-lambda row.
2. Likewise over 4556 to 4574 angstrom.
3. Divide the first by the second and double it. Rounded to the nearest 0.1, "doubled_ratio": -2.6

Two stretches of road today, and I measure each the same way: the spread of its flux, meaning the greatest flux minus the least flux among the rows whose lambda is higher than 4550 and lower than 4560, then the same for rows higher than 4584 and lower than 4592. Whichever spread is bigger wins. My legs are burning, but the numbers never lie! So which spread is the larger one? 0.37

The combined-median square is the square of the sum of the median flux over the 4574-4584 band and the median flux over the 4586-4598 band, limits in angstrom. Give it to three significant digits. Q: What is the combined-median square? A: 210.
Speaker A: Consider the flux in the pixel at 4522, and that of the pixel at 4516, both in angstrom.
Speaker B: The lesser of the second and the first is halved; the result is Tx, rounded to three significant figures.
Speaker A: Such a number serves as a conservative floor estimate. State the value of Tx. 3.46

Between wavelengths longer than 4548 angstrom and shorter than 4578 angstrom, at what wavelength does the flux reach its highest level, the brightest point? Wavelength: 4576 angstrom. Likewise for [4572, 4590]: 4576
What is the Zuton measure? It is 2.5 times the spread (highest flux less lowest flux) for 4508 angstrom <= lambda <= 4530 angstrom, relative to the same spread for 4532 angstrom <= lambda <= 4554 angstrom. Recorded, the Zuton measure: 4.4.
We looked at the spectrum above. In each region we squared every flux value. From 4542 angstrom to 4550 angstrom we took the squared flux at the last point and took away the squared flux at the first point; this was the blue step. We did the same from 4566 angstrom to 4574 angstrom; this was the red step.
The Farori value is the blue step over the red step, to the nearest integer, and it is 1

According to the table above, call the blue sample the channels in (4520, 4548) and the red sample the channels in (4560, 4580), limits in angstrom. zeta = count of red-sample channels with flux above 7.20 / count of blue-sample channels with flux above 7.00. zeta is 4.0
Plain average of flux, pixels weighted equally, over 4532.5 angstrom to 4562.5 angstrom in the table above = 6.86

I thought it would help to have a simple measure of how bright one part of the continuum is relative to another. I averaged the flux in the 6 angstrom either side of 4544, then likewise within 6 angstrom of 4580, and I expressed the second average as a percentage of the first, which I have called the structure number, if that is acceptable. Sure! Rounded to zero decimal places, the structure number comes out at 107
